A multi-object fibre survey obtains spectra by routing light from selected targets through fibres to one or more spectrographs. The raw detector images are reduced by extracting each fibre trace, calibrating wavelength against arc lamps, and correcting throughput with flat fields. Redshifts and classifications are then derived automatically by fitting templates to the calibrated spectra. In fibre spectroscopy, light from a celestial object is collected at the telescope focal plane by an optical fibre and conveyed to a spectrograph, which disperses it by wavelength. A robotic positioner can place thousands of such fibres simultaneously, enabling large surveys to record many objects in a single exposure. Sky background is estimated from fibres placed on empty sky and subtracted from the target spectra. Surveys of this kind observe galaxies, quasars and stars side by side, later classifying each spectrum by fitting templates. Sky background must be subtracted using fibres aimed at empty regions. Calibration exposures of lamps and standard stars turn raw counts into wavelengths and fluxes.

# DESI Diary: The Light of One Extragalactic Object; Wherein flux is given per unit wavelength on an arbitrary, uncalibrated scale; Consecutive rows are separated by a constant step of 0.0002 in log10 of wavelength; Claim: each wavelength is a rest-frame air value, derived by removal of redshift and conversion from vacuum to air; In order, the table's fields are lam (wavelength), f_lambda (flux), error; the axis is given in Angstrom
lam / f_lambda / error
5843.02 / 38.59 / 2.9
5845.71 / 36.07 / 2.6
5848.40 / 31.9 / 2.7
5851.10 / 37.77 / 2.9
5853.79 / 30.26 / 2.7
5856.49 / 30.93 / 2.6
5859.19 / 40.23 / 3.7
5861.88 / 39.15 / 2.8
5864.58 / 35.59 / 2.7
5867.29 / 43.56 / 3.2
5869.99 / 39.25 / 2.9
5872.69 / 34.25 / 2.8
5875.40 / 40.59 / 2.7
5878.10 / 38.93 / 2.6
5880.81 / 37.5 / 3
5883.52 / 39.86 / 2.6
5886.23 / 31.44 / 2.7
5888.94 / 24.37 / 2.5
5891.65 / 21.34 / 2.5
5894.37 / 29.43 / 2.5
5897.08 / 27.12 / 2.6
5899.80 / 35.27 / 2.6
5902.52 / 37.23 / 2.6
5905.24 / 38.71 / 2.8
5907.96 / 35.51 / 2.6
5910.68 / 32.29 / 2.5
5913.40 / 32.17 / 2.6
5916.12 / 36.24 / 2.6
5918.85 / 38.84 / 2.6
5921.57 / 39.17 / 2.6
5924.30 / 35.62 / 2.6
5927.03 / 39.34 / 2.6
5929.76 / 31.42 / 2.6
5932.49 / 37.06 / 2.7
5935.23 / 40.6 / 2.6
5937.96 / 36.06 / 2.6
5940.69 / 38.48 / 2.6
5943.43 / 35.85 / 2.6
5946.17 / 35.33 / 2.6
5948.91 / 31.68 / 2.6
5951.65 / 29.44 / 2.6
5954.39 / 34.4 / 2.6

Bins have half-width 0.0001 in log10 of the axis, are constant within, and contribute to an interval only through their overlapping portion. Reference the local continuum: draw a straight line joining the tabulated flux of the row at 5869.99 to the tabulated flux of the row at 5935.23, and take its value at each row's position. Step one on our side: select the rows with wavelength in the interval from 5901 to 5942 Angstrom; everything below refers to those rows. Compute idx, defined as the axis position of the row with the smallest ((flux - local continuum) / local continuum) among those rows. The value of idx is 5929.76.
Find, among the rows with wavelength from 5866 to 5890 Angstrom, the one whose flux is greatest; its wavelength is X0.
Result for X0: 5867.29 Angstrom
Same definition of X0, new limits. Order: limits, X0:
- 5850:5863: 5859.19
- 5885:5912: 5905.24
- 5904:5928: 5927.03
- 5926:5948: 5935.23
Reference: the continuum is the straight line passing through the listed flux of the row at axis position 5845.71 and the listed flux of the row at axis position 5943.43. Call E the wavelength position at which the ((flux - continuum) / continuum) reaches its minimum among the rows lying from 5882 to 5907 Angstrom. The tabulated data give 5891.65 Angstrom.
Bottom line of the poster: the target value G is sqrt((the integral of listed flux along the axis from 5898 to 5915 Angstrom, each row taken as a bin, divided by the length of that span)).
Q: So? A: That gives 5.9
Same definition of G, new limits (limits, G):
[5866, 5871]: 6.4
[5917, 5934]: 6.1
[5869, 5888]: 6.1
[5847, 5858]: 5.7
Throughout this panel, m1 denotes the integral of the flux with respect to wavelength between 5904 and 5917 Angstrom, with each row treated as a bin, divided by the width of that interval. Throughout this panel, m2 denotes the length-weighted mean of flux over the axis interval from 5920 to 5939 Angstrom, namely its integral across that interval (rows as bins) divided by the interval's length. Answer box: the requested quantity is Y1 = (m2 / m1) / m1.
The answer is 0.030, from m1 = 34.9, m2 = 37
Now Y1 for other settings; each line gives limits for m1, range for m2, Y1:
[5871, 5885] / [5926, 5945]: 0.025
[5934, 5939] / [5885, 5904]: 0.020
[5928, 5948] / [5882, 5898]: 0.022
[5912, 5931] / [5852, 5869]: 0.028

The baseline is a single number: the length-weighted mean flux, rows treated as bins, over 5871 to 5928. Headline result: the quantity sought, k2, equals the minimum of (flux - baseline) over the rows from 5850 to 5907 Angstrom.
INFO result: -13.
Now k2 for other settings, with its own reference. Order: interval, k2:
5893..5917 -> -7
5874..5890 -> -10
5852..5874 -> -4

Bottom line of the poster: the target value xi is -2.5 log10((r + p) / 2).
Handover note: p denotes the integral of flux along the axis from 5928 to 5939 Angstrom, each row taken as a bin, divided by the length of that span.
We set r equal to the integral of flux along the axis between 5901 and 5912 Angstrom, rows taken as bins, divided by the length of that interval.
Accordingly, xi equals -3.896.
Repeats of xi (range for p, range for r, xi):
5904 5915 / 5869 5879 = -3.904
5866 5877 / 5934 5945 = -3.965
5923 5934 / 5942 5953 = -3.844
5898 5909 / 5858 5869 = -3.948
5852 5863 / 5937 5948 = -3.882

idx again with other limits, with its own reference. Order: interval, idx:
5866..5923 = 5891.65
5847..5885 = 5853.79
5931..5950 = 5948.91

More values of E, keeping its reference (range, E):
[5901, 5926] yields 5913.40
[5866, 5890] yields 5888.94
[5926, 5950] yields 5929.76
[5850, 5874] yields 5853.79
